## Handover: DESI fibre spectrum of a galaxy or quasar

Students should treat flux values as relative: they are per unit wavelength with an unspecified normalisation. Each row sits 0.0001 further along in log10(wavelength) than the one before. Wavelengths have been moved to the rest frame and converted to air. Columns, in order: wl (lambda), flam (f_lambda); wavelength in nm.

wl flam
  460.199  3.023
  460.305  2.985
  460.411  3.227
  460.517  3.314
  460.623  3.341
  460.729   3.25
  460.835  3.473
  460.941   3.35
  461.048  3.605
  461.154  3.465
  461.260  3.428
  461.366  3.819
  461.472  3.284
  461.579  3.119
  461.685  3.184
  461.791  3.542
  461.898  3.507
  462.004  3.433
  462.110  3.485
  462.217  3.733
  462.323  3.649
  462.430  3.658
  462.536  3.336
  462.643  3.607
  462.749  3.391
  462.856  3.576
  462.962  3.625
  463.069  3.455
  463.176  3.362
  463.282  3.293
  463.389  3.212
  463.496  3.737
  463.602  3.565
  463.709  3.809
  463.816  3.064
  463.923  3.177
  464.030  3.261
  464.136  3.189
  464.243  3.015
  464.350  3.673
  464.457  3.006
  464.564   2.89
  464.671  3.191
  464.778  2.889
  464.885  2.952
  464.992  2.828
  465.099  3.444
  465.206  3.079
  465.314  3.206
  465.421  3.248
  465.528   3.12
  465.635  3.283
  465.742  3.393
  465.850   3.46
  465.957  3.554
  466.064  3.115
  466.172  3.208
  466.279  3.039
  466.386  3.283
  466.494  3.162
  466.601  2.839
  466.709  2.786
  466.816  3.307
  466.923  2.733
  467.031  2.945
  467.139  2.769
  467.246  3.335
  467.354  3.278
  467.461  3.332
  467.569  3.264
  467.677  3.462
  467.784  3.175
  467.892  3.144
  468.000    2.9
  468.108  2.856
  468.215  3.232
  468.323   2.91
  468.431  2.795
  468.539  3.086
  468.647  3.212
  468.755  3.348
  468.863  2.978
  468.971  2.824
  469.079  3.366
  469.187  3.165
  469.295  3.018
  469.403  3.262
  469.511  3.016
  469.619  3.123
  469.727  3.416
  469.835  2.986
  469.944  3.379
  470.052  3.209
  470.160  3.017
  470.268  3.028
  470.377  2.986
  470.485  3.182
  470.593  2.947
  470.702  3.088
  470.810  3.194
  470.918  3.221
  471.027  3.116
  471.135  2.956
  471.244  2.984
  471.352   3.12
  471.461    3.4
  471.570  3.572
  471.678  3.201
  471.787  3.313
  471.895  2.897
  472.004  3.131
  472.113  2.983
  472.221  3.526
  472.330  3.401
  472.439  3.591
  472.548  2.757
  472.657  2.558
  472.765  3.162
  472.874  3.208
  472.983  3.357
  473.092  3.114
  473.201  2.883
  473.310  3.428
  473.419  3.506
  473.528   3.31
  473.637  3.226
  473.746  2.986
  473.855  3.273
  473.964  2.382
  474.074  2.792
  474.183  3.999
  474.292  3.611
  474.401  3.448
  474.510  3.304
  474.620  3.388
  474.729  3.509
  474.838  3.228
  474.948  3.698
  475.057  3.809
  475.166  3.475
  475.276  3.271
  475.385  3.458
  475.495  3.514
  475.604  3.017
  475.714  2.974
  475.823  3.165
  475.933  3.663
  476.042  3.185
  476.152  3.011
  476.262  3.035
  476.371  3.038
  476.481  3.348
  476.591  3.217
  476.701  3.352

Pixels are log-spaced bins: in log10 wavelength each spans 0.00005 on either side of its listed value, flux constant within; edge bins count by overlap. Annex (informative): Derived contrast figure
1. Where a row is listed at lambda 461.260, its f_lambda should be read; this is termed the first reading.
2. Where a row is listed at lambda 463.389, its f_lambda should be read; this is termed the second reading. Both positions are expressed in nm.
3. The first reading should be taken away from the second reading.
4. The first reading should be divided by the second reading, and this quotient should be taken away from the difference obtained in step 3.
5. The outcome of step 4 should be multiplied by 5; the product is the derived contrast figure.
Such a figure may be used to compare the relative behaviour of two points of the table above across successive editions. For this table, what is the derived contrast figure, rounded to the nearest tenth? -6.4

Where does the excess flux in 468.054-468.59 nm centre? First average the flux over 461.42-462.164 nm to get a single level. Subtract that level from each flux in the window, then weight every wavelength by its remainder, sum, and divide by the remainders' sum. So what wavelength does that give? 468.32 nm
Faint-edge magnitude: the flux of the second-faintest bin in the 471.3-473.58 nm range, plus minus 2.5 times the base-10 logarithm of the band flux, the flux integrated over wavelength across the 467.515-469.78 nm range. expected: 0.633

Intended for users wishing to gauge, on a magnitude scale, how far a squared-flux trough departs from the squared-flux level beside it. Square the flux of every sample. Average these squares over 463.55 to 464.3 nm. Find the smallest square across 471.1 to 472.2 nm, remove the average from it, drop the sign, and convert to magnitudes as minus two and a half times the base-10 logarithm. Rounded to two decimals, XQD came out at -1.02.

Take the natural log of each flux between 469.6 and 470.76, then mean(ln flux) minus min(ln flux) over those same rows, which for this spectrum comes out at 0.057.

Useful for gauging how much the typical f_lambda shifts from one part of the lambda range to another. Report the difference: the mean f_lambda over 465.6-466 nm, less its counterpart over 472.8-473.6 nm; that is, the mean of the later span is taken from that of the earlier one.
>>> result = 0.2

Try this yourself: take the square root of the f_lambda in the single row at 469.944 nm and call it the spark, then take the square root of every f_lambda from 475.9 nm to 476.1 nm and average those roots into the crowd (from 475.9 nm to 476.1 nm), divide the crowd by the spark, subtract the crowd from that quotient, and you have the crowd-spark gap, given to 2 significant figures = -0.84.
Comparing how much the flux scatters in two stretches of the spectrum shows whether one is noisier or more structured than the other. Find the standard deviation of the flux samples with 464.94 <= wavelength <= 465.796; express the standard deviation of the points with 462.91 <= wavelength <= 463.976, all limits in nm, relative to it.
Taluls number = 1.3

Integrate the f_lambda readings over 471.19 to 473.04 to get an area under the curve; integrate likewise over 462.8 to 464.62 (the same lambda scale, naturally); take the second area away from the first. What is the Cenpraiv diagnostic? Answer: -0.2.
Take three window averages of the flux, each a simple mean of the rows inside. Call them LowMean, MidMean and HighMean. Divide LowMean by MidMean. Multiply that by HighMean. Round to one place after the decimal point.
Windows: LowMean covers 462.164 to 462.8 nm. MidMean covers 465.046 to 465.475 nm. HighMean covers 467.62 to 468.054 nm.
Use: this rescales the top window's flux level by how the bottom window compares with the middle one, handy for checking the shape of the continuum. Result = 3.5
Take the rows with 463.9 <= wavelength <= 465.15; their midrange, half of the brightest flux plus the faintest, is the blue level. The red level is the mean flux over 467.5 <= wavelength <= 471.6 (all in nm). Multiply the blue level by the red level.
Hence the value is 10.17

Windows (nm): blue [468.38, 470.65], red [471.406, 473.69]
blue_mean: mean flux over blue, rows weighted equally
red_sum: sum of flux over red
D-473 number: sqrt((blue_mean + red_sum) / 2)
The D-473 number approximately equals 5.94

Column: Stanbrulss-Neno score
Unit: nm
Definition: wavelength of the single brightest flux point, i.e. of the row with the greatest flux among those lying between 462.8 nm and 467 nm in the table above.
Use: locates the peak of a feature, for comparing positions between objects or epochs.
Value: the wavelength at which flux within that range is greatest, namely 463.709 nm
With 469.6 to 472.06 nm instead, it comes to 471.570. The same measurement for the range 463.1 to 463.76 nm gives 463.709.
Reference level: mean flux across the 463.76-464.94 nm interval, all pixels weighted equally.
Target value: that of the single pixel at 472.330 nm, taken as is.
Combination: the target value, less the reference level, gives 0.28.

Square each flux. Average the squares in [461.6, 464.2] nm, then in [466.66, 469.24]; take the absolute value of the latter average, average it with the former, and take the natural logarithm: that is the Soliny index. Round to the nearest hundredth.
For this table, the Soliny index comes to 2.38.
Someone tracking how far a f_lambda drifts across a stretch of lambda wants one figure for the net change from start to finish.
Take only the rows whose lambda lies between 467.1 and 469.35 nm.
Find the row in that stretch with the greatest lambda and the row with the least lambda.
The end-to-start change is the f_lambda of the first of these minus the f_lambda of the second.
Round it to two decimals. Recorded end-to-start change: 0.25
